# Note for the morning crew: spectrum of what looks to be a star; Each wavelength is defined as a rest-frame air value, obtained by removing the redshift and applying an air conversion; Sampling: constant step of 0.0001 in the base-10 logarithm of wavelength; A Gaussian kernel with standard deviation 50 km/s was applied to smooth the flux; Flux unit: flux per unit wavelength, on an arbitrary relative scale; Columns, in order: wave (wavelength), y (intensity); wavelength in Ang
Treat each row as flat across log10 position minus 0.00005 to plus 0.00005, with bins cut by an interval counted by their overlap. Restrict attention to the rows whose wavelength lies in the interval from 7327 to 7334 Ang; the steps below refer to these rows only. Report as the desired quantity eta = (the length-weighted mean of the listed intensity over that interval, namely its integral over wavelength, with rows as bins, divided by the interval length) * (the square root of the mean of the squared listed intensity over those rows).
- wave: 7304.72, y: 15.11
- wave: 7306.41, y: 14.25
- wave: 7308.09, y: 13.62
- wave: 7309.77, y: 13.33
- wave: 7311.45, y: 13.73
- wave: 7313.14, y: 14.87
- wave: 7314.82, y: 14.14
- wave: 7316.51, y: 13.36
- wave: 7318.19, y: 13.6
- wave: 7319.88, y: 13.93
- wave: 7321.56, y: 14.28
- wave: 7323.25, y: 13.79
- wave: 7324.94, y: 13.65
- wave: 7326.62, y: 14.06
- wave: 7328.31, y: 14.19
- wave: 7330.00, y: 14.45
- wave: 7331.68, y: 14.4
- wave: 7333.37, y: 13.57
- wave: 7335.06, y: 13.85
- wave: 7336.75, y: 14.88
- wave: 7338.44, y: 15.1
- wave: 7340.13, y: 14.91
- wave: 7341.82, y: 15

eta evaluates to 201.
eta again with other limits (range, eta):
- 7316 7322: 190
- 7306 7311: 188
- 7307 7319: 191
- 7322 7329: 194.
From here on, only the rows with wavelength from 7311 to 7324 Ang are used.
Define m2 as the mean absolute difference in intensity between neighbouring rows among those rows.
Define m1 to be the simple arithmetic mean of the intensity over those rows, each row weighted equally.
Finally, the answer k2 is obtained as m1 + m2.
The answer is 14.5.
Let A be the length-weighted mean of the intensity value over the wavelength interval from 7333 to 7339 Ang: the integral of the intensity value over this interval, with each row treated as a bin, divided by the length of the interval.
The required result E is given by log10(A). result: 1.157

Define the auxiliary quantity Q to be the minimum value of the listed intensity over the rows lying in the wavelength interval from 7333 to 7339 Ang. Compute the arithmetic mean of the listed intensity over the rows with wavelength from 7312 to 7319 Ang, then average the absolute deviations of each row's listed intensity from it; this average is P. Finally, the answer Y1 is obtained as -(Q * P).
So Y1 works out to -7.0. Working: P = 0.51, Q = 13.57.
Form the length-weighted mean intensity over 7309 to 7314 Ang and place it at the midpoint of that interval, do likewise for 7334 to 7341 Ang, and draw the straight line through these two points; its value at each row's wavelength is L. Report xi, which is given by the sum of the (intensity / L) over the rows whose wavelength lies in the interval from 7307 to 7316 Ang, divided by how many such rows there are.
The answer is 0.996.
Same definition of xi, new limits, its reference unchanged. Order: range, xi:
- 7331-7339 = 0.984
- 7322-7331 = 0.976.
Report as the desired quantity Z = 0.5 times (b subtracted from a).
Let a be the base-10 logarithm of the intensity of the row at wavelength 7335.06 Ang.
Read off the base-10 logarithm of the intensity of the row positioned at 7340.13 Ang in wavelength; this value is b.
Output -0.016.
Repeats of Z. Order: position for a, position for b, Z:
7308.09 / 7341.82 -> -0.021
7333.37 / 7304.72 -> -0.023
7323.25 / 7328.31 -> -0.006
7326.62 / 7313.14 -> -0.012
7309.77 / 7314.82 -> -0.013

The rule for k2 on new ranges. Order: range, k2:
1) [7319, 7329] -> 14.3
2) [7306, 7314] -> 14.6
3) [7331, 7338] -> 14.9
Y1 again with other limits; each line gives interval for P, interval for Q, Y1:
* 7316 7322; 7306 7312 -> -4.2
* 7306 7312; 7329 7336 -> -3.5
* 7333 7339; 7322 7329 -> -8.7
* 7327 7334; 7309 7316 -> -3.9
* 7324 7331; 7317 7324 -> -3.2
